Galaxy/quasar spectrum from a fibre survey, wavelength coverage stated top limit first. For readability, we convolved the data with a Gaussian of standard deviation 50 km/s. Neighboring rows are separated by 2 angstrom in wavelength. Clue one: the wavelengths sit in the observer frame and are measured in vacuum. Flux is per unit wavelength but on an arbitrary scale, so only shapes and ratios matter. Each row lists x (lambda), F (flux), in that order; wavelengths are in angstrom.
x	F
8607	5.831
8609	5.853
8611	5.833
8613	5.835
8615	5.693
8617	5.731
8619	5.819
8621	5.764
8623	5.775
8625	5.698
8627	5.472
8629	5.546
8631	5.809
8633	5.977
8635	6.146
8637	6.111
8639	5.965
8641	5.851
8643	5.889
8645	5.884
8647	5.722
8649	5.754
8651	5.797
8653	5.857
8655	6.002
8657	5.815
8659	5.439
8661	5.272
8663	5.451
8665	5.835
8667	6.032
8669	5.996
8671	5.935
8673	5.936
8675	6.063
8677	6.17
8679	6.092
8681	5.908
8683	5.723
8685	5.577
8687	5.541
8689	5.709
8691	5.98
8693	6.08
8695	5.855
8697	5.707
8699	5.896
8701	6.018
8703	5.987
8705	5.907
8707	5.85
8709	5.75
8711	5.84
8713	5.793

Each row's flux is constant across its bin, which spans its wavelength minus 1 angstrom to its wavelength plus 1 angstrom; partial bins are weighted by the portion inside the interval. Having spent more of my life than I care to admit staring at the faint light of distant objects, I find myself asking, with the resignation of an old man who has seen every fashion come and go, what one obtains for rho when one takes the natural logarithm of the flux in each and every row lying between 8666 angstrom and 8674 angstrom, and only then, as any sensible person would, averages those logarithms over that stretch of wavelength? 1.79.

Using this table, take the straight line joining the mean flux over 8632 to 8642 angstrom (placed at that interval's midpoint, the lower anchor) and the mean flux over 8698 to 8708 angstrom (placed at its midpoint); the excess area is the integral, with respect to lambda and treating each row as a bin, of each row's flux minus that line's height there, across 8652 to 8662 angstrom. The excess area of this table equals -3.1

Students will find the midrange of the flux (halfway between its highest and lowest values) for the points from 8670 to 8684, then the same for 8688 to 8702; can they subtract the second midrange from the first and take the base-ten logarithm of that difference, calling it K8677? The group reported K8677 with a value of -1.3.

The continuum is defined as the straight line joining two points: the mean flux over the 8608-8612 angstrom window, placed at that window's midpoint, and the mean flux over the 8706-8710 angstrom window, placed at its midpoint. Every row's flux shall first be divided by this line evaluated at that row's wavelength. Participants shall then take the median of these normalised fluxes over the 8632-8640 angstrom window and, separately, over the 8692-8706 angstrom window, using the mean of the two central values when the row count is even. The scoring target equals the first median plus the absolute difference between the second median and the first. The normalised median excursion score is 1.05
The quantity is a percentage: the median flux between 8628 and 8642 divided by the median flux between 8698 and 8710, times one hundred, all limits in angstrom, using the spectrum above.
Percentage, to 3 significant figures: 101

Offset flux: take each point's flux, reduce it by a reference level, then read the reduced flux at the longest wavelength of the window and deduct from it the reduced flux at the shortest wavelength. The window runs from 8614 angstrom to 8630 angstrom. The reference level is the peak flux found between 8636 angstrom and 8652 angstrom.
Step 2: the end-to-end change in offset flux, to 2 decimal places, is -0.15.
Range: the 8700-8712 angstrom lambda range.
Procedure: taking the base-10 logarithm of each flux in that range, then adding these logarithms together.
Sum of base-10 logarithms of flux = 4.6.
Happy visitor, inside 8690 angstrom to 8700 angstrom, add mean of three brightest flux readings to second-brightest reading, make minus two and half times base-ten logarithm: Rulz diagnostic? -2.69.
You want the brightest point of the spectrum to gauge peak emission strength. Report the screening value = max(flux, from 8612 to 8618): 5.835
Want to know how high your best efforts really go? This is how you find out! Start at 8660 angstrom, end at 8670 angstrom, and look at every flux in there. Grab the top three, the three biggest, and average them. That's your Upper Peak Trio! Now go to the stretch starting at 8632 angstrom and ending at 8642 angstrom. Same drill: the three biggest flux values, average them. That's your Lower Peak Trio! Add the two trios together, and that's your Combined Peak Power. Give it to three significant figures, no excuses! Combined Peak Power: 12.0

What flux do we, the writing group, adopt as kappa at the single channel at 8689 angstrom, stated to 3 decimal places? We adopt 5.709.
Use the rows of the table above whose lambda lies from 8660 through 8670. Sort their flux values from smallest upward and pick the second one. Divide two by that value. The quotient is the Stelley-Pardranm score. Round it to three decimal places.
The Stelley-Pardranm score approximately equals 0.367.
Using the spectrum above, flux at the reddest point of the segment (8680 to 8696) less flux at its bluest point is -0.053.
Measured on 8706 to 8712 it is -0.010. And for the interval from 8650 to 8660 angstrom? -0.358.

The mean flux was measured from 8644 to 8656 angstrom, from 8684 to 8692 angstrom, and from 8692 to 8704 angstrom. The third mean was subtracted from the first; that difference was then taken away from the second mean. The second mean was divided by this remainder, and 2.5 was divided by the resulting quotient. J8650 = 2.54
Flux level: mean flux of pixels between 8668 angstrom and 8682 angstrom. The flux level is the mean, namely 6.01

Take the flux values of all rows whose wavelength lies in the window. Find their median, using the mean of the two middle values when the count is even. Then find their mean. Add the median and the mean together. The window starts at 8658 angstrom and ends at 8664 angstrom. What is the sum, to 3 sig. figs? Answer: 10.8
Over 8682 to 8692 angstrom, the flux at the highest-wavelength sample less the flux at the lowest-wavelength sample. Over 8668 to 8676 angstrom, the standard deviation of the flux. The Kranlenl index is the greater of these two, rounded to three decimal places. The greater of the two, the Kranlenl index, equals 0.257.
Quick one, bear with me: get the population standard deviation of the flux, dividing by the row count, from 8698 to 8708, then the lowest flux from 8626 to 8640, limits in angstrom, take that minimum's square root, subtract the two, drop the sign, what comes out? 2.28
